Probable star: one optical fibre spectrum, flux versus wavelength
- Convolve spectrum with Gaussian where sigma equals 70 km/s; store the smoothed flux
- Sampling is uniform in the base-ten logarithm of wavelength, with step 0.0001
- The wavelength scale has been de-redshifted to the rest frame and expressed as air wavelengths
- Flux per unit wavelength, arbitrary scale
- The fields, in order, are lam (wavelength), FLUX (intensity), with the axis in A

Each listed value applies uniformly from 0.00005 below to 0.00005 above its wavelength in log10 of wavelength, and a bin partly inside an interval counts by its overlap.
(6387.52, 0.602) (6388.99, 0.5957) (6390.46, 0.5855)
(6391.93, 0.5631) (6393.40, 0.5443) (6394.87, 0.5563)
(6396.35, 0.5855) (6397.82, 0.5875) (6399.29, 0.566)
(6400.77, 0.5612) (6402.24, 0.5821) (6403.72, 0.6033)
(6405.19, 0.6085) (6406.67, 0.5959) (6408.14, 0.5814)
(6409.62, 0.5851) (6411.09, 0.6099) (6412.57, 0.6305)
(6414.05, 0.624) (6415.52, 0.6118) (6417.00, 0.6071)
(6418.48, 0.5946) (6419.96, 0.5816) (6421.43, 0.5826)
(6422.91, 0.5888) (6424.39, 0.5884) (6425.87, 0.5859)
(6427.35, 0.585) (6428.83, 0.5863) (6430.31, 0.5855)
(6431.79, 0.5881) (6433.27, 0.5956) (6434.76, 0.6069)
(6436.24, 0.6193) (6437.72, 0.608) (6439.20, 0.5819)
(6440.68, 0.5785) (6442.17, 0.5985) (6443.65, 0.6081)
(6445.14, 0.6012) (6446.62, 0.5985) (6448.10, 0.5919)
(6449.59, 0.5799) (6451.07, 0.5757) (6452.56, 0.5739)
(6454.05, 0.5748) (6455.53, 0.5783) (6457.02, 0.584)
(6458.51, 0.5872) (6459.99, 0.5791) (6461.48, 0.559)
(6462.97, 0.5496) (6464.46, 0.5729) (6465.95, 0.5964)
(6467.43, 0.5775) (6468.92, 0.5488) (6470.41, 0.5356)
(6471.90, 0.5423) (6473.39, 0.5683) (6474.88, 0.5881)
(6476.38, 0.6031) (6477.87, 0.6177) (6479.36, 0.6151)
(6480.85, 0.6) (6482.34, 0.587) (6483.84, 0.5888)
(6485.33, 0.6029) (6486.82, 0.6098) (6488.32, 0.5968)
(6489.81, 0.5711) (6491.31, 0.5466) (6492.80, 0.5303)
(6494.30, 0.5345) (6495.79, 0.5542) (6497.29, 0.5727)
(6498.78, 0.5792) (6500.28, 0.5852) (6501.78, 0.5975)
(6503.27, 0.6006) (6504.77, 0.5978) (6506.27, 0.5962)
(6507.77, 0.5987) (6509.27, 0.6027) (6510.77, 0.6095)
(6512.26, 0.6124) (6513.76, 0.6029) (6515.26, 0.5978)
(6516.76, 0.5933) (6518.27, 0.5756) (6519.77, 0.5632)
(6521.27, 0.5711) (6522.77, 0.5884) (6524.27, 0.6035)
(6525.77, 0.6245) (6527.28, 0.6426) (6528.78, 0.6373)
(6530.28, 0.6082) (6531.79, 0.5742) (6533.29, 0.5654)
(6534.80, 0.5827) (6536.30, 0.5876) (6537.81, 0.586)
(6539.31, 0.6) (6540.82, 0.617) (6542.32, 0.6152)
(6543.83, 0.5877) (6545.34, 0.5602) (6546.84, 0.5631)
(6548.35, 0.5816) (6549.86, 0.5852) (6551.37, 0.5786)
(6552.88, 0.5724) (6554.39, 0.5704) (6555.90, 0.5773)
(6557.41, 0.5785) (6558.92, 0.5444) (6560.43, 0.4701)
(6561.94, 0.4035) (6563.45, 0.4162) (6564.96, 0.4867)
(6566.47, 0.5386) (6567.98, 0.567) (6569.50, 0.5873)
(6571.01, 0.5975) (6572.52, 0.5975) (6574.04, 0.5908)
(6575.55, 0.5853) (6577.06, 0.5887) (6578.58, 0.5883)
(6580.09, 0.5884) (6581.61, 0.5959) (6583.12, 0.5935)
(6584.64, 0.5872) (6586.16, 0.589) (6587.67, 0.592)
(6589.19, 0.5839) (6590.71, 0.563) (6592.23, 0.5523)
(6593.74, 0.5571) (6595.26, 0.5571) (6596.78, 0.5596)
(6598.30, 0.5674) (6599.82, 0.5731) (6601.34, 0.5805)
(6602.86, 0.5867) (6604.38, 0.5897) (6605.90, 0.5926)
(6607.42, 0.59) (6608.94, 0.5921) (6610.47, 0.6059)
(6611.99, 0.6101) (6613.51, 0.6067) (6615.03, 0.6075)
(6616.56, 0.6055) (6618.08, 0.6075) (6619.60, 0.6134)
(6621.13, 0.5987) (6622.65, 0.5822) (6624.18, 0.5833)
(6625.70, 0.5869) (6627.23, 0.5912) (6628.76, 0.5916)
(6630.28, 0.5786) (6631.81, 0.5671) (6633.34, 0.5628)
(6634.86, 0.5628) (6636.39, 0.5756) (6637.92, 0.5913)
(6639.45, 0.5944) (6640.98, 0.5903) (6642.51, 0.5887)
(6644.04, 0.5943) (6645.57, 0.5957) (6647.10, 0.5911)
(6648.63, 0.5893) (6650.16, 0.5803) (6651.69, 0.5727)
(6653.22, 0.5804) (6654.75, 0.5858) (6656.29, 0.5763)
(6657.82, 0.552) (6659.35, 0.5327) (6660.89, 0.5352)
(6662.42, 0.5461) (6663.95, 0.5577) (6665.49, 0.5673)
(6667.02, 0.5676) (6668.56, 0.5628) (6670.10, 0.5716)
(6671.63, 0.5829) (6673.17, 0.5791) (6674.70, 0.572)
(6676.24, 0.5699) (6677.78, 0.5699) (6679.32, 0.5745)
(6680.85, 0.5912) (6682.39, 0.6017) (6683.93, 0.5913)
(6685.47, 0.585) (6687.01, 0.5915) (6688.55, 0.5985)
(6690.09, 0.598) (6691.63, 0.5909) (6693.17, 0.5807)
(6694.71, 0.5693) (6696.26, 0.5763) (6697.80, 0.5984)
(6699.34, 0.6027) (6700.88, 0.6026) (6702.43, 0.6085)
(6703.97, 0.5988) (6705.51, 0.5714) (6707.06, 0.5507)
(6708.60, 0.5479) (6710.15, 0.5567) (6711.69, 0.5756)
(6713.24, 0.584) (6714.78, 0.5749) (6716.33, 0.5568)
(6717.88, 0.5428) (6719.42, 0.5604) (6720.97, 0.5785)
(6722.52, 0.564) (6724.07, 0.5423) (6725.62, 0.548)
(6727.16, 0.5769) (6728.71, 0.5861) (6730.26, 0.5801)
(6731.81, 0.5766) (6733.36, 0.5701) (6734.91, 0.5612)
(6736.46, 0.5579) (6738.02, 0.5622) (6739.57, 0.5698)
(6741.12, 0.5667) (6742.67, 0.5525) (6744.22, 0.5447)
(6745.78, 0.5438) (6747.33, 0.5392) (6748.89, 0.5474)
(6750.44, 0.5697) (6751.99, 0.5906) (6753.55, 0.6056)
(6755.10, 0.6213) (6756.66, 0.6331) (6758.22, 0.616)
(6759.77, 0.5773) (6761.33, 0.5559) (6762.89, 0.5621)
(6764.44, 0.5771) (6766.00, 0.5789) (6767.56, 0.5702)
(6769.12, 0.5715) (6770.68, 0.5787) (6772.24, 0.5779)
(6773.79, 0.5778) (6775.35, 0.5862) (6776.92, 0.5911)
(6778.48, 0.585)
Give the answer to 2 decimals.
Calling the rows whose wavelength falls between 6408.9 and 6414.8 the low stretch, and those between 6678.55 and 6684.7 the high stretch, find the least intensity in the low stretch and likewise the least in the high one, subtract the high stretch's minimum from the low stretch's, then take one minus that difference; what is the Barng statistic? 0.99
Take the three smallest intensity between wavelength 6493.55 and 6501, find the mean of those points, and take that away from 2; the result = 1.45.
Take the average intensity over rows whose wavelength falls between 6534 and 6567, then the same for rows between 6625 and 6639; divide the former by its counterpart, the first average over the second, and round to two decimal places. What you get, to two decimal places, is 0.96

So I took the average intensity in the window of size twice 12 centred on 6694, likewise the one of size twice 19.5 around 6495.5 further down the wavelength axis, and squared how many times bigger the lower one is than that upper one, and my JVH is 0.991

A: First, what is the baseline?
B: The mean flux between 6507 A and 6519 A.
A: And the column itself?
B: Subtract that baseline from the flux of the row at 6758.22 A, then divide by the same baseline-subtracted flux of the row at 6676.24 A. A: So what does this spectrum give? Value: -1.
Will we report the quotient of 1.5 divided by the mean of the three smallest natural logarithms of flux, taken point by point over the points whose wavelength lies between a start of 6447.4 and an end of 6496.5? -2.39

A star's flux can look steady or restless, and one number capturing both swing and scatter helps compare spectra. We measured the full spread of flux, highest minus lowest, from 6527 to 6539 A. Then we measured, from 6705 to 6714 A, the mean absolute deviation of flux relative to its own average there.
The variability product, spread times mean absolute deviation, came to 0.0010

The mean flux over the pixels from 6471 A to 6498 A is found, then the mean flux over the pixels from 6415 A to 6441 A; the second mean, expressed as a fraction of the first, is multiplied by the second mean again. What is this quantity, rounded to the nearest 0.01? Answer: 0.61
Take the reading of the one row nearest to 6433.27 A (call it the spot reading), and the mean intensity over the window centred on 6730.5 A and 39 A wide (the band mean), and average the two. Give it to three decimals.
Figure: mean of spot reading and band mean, 0.579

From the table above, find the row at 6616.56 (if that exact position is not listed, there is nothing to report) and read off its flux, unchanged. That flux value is 0.6055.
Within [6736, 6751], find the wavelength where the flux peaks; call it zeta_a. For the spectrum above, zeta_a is 6739.57 A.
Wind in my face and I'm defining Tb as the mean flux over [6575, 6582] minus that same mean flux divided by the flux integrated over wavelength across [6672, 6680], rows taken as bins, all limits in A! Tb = 0.46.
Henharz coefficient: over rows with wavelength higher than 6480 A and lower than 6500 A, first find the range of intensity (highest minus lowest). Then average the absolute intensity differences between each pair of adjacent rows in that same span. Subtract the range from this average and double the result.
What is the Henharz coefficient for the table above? -0.13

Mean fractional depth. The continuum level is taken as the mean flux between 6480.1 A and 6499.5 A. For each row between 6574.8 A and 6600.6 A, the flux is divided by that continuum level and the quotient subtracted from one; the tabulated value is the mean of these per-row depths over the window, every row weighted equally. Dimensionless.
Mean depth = -0.005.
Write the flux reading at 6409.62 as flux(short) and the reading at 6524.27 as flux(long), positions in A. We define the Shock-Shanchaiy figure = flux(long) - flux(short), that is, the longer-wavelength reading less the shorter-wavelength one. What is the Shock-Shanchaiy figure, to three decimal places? 0.018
